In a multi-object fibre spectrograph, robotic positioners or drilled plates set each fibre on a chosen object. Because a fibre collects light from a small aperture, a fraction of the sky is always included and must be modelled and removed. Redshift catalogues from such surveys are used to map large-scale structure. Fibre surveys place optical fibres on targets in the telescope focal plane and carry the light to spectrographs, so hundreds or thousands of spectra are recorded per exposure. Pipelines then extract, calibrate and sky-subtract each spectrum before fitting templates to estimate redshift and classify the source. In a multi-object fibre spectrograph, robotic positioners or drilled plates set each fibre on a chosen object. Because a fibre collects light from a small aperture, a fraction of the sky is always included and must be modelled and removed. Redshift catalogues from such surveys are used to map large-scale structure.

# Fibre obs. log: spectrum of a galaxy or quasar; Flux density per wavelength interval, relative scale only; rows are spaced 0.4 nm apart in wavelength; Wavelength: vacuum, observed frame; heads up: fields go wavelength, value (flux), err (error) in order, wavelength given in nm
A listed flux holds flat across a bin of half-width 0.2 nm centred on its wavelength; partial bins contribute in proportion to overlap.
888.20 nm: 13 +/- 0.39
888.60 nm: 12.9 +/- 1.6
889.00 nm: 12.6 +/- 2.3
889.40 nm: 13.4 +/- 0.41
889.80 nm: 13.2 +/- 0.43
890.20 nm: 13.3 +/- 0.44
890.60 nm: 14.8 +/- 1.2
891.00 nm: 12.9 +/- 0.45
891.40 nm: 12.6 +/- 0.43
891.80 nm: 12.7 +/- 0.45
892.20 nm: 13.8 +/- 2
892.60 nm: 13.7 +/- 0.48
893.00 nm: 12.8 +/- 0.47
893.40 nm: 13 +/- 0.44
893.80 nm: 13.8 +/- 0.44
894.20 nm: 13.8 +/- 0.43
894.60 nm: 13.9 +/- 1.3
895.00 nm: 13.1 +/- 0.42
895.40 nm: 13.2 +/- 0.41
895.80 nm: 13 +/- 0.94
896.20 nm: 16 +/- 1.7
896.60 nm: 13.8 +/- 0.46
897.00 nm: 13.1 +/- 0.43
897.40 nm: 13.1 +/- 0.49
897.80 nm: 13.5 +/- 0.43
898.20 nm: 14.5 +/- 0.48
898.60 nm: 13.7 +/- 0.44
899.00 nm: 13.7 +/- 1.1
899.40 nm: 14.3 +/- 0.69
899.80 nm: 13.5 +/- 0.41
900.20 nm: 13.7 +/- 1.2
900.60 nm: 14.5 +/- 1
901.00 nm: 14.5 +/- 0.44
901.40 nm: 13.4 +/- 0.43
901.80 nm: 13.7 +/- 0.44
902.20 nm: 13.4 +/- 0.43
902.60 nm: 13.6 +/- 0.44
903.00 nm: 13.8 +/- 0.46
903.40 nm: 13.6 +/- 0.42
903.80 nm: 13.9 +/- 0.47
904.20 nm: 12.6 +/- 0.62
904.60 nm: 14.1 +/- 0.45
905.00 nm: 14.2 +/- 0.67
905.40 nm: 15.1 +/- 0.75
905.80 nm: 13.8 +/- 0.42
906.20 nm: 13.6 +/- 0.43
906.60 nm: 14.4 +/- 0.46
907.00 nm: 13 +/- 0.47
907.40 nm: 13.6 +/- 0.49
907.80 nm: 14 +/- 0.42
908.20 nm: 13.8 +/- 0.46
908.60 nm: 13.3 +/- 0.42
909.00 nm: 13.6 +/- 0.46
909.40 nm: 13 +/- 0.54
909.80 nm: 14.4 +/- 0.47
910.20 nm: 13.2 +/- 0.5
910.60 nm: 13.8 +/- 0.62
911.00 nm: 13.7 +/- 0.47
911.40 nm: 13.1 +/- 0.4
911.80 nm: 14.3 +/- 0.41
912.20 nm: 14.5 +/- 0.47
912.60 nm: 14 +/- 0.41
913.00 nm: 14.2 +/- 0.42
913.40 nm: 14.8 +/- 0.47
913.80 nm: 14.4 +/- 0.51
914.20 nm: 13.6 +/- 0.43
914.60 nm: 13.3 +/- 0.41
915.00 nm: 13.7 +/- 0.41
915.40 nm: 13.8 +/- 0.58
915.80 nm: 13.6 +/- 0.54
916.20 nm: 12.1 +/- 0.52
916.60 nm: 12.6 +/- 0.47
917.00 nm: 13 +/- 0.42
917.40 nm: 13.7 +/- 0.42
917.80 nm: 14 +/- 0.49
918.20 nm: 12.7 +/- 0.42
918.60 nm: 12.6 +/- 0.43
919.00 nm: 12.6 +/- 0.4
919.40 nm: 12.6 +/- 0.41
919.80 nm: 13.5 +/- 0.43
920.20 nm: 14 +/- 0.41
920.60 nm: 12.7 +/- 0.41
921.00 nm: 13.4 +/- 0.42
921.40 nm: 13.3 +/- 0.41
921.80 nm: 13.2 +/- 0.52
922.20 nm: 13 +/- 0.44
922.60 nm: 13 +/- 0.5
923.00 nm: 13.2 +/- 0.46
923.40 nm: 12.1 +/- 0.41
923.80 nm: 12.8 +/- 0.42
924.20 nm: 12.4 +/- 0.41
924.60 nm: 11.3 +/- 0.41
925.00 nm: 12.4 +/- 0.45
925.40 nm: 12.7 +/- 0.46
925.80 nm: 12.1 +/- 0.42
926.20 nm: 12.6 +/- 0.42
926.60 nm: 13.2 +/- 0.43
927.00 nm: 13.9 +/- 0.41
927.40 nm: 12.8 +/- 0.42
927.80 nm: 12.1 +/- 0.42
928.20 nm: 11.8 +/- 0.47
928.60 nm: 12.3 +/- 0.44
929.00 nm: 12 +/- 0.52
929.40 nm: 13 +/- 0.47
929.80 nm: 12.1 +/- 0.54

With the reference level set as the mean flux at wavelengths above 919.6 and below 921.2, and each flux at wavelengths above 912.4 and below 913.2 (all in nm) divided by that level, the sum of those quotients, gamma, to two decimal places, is 2.10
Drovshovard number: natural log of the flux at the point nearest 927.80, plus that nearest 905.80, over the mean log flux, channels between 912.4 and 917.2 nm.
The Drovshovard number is 1.96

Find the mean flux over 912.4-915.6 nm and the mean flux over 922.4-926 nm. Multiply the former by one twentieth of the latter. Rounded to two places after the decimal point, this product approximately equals 8.70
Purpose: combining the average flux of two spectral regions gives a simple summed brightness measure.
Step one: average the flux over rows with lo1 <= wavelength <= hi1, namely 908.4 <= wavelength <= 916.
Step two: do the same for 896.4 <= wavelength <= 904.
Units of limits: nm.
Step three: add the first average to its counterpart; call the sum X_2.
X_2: 27.6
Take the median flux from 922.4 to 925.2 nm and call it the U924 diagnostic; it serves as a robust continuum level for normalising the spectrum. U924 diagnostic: 12.4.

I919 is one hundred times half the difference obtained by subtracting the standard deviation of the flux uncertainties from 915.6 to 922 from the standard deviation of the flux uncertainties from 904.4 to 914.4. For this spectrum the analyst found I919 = 1.9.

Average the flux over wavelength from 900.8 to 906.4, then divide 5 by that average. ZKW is 0.362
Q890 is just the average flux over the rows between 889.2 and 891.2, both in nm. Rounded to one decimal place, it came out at 13.5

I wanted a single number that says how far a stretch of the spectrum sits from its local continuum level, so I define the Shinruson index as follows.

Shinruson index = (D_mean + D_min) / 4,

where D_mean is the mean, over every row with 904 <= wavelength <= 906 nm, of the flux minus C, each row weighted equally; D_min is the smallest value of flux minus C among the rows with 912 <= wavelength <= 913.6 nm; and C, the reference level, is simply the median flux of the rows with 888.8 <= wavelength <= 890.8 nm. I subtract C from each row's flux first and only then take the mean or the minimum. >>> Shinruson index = 0.34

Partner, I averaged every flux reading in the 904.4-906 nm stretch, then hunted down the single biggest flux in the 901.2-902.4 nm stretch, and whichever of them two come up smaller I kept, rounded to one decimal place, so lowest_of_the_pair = 13.7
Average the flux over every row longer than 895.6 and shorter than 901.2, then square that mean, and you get 194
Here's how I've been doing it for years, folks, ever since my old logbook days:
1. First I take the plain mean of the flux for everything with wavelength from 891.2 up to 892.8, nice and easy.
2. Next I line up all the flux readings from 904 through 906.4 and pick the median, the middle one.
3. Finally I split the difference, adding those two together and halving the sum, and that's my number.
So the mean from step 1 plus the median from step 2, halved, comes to 13.6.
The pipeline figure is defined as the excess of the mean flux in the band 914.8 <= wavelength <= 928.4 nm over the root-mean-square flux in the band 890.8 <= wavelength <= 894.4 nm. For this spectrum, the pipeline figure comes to -0.3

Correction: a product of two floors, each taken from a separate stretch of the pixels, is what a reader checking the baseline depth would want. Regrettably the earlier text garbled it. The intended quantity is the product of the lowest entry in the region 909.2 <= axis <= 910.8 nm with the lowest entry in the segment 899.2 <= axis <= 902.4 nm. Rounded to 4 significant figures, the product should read 174.2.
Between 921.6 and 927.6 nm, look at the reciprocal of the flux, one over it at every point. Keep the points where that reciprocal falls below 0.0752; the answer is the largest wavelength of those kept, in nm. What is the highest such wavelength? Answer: 927.00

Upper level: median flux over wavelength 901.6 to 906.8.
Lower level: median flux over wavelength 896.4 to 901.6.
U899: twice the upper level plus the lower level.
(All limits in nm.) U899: 41.3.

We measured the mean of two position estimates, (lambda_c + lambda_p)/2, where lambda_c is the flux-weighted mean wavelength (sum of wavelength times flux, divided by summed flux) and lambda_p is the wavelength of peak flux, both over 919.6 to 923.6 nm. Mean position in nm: 920.89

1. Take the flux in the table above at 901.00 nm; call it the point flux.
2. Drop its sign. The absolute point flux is 14.5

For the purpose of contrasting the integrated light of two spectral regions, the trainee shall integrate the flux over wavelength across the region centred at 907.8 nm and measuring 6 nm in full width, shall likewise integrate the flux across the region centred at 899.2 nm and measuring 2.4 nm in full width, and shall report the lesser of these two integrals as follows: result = 33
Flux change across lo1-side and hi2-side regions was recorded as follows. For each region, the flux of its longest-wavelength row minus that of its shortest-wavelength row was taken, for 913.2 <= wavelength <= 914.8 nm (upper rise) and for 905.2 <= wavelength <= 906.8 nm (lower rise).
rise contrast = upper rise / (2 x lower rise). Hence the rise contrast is 1.07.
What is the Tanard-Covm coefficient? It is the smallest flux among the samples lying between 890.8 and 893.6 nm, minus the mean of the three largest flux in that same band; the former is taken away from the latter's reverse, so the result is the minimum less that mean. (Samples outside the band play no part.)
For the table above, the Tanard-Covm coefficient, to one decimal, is -0.9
